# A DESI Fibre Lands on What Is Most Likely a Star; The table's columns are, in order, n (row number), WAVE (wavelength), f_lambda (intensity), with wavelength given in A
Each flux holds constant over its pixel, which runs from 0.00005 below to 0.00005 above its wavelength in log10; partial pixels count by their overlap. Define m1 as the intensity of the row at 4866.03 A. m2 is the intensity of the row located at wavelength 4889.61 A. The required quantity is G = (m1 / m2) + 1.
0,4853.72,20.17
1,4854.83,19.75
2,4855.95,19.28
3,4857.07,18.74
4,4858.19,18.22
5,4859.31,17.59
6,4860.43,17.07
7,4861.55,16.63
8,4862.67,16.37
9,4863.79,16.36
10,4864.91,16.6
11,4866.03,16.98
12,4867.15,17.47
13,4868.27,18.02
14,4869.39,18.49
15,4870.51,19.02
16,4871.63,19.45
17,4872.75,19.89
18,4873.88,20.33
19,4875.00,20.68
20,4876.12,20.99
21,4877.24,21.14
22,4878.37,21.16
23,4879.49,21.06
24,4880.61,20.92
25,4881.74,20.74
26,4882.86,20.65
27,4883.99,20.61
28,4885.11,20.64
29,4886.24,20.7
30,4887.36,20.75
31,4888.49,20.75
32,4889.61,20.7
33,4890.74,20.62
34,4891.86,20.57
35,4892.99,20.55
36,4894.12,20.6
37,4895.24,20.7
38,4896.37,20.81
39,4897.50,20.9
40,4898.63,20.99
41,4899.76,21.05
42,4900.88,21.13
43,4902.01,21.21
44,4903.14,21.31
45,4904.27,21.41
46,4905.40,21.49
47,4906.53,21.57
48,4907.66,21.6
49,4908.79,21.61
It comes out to 1.82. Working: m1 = 16.98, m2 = 20.7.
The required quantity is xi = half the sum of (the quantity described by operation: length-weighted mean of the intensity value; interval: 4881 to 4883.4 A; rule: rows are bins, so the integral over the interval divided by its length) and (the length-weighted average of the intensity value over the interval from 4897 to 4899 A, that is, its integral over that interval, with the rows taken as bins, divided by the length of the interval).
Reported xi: 20.8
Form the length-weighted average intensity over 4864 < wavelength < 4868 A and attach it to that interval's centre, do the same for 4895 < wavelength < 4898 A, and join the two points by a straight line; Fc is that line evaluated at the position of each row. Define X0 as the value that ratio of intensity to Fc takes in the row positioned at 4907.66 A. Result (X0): 0.98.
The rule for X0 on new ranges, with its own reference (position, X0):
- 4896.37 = 1.00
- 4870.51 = 1.08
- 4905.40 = 0.98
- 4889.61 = 1.04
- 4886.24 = 1.06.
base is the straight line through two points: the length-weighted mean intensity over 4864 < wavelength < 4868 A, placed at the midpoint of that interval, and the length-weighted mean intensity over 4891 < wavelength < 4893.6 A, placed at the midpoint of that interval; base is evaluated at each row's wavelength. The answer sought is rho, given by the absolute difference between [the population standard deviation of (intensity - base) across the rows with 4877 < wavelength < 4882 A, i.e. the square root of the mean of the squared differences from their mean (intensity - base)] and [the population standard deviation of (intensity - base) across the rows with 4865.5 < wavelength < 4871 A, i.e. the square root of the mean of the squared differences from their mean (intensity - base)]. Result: 0.15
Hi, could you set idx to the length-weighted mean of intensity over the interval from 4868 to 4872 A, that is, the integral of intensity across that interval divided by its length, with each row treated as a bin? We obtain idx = 18.8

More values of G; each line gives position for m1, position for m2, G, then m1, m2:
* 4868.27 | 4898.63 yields 1.86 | 18.02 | 20.99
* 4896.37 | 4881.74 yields 2.00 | 20.81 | 20.74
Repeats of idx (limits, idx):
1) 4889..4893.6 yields 20.6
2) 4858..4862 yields 17.3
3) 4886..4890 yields 20.8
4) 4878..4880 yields 21.1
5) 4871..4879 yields 20.5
